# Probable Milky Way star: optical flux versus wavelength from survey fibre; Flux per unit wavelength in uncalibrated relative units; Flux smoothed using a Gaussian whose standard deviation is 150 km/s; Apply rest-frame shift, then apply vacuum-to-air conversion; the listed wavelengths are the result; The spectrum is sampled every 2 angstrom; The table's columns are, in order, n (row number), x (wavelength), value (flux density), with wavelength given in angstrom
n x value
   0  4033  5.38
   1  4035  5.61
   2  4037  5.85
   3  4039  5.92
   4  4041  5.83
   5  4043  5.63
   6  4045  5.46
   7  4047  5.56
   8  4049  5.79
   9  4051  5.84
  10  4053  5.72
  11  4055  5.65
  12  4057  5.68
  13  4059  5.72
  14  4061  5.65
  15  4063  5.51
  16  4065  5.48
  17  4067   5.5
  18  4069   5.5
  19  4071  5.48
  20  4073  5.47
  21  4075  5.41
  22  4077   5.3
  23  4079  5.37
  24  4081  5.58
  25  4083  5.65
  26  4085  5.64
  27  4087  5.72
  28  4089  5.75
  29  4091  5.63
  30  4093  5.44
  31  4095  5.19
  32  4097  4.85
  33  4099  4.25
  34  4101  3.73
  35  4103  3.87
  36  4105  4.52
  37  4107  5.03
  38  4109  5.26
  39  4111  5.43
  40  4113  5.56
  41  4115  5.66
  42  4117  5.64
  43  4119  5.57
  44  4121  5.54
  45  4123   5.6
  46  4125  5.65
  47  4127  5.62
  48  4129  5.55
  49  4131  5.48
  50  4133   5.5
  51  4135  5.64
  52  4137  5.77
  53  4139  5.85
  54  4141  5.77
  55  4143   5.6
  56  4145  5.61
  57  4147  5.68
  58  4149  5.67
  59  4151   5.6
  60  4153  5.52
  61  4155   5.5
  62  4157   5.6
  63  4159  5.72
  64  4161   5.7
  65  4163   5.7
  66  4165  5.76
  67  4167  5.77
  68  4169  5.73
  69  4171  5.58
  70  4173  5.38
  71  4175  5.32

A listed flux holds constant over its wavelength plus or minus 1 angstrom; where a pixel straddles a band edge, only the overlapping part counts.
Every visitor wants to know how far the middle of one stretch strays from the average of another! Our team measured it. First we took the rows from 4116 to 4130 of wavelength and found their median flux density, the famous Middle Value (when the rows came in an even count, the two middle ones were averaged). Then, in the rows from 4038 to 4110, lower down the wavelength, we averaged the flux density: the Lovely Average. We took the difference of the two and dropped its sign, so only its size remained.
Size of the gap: 0.22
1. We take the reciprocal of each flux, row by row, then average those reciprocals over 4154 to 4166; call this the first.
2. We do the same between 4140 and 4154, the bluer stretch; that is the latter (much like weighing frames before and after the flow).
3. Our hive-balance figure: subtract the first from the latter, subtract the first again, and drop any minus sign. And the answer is 0.176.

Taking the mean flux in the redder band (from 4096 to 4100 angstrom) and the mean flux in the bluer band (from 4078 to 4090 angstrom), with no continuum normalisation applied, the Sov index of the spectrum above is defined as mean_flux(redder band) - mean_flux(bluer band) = -1.1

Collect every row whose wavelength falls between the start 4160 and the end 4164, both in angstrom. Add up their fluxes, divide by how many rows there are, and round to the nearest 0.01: 5.70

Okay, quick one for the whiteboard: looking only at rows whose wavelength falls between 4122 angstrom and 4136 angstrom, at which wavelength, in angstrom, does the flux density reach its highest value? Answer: 4125 angstrom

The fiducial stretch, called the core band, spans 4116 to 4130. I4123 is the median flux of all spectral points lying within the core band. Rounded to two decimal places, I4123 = 5.60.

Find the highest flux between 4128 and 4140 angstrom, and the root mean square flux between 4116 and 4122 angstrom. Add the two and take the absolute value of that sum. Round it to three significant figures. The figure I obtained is 11.4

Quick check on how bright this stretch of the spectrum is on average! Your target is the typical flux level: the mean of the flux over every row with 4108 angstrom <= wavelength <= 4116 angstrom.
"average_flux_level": 5.48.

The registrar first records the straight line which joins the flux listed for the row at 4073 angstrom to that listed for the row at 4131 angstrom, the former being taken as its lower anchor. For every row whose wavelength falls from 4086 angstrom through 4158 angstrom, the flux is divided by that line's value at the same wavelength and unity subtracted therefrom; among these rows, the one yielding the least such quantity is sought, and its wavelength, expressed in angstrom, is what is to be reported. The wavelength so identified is 4101 angstrom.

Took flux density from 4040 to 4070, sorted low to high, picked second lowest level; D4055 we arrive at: 5.48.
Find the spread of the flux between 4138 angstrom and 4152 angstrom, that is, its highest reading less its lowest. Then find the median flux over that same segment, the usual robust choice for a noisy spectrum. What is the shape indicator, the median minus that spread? 5.42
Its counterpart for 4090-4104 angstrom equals 2.95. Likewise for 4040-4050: 5.26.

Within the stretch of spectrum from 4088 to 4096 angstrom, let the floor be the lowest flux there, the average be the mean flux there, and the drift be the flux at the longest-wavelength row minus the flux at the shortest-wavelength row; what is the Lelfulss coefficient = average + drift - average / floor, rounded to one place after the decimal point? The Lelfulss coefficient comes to 3.9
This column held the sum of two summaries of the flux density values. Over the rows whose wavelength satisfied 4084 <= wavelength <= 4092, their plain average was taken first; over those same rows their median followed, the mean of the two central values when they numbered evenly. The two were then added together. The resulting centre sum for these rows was 11.4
